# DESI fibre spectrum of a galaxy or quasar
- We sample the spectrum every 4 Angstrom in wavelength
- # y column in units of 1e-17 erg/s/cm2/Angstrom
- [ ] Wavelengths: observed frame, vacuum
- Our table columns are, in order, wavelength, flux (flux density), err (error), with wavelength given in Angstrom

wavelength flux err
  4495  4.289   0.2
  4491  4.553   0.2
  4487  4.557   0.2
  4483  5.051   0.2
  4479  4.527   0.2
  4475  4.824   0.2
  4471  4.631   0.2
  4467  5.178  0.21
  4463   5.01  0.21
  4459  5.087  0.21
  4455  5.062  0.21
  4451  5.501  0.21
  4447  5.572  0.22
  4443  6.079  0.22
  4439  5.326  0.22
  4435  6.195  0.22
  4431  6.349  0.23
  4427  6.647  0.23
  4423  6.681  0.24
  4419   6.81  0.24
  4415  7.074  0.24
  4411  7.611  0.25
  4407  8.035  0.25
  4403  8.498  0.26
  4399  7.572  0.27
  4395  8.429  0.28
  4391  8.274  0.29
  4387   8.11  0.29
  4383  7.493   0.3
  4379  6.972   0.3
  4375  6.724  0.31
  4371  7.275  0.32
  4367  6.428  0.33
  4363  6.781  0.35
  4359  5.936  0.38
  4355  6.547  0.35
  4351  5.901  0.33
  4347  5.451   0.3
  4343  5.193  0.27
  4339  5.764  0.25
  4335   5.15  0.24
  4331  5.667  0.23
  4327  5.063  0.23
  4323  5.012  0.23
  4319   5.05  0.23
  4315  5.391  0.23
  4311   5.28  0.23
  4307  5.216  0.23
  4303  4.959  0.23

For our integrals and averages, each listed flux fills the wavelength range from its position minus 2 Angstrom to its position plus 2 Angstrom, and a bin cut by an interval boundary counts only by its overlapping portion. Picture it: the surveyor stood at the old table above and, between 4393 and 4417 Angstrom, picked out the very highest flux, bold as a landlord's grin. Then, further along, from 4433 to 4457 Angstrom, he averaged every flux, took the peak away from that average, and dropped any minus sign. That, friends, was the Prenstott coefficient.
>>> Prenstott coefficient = 2.9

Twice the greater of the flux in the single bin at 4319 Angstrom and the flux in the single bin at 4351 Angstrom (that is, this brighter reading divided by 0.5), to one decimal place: 11.8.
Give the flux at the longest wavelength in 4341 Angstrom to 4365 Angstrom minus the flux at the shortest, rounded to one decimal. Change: 1.6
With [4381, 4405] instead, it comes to 1.0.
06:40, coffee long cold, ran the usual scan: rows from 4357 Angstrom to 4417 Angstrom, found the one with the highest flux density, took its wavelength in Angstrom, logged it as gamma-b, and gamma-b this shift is 4403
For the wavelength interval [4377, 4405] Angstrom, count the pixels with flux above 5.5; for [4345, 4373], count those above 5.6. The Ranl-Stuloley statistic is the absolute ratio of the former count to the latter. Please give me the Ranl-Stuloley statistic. 1.2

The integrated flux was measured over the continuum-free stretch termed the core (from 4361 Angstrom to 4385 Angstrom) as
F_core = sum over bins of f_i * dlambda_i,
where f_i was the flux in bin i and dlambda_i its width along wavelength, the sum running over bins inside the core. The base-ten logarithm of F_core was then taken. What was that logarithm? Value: 2.22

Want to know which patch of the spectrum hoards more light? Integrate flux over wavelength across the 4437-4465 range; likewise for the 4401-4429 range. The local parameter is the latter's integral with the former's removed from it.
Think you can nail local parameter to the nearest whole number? 55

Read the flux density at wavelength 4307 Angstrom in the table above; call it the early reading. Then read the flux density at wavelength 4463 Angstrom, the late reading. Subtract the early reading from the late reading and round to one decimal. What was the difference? -0.2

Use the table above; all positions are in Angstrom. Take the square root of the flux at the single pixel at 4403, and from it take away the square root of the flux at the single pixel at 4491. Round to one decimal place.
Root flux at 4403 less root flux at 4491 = 0.8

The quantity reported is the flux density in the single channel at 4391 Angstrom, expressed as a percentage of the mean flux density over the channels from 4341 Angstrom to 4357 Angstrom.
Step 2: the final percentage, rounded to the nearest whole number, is 143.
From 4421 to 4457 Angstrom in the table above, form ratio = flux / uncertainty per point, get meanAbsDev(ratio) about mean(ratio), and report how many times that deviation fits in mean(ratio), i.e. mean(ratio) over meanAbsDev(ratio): 18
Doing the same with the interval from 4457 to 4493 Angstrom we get 30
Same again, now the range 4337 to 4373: 12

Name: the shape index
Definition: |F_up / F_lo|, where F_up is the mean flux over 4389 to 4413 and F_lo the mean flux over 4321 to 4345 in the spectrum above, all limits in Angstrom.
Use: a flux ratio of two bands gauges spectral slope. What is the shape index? 1.5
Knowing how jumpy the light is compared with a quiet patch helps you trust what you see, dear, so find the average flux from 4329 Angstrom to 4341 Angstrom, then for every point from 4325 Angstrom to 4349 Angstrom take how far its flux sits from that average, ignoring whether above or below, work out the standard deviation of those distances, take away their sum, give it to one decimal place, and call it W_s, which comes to -1.5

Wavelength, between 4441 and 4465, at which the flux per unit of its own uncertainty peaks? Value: 4443 Angstrom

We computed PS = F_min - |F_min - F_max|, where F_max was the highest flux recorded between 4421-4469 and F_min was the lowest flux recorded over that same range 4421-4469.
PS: 3.3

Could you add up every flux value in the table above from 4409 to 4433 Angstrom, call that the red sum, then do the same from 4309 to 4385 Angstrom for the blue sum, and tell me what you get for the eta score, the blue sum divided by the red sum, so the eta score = 2.75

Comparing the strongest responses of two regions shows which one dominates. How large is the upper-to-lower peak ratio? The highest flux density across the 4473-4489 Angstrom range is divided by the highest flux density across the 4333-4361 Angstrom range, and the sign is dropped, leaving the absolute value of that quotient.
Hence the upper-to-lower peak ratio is 0.77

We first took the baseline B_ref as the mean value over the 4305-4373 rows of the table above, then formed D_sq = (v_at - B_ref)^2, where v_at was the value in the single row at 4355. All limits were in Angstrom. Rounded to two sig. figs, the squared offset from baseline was 0.70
